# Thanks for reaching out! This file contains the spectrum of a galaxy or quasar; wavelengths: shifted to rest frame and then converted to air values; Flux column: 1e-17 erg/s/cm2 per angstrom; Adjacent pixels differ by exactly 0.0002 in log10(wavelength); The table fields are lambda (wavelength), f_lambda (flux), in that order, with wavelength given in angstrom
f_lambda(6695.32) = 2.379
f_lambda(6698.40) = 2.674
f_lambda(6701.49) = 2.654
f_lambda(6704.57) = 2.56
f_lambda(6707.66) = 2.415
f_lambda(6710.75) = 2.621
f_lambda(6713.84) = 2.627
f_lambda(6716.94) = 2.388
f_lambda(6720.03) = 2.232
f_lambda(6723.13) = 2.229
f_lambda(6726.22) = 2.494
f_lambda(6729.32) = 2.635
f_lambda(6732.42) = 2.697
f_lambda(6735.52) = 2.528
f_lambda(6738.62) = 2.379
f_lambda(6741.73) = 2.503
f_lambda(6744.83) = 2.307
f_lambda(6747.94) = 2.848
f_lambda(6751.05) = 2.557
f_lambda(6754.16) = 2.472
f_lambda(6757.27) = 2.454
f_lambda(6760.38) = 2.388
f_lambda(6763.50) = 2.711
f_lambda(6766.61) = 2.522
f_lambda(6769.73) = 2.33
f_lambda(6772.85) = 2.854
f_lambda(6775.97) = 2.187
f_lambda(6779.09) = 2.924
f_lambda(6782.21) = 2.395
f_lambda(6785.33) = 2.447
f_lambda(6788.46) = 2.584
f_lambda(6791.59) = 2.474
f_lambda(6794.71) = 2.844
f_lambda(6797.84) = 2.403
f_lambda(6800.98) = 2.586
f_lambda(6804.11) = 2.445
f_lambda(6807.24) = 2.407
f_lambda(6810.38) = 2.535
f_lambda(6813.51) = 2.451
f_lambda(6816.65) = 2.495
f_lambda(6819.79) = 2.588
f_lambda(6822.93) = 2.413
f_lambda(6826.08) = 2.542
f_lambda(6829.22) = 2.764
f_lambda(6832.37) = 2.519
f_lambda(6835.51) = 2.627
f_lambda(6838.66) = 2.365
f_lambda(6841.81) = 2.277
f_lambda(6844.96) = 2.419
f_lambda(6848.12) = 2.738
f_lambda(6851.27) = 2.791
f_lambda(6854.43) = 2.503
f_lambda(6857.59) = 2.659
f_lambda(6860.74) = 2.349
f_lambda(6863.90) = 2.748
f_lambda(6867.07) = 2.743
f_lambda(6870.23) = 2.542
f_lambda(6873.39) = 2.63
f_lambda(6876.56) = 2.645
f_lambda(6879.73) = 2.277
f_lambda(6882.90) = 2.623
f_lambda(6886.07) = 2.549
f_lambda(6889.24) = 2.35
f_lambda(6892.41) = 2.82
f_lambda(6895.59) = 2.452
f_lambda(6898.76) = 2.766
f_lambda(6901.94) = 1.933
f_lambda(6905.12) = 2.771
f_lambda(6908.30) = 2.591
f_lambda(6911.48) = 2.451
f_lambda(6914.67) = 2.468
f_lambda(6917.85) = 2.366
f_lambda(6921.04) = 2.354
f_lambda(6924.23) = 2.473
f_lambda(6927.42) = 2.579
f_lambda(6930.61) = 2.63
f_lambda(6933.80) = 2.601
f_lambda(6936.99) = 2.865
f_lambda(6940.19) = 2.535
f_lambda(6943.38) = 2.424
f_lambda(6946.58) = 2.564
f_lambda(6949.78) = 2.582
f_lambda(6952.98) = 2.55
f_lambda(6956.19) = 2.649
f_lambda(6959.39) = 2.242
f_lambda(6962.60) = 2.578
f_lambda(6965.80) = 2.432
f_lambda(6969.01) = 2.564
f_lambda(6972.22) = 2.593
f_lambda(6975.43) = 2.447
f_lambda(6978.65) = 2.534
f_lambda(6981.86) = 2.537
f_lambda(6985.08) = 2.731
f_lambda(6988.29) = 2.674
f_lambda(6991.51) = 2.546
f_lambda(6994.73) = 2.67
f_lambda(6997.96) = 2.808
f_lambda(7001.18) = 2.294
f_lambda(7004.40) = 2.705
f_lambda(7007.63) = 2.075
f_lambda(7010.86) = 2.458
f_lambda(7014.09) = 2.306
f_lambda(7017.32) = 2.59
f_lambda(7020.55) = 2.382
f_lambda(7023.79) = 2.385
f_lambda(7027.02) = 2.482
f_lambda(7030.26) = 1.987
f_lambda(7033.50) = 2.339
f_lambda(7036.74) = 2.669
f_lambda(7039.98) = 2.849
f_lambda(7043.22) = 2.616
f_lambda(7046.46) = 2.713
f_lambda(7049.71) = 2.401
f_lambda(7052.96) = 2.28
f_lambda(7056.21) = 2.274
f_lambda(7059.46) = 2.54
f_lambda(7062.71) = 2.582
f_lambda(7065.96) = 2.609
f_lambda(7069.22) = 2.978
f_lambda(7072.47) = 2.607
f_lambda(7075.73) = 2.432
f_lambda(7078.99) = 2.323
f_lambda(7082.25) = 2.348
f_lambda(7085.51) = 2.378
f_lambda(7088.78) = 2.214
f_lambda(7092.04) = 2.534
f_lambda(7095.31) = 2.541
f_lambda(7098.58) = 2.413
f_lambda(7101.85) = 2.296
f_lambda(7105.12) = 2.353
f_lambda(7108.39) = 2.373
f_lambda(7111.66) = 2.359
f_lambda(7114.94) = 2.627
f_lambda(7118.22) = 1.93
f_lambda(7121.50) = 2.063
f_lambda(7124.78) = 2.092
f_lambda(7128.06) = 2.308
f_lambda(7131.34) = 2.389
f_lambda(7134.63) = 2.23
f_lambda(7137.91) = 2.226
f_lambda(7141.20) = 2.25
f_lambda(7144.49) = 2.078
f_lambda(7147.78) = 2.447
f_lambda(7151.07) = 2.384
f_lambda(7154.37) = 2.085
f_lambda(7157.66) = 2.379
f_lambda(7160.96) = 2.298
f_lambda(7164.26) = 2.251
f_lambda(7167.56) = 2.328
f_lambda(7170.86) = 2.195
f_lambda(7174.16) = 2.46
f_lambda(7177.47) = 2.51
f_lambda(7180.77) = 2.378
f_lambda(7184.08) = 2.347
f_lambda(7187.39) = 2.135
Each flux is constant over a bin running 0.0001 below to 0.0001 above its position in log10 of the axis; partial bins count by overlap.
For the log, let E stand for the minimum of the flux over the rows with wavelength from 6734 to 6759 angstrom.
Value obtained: 2.307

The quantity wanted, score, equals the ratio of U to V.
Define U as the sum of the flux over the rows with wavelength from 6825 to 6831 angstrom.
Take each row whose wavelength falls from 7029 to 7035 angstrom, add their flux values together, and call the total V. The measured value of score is 1.23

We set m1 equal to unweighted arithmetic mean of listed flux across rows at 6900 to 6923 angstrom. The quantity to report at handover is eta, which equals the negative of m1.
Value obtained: -2.42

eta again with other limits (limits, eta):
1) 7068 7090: -2.47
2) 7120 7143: -2.22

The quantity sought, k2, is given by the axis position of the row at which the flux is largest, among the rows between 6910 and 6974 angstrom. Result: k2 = 6936.99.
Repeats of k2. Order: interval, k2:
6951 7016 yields 6997.96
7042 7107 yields 7069.22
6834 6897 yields 6892.41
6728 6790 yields 6779.09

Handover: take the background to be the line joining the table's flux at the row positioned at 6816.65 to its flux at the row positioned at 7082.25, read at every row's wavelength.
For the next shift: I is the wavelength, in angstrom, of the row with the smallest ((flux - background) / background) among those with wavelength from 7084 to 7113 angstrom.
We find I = 7088.78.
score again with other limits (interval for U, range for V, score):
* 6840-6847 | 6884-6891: 0.96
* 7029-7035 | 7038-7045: 0.79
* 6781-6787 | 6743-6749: 0.94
